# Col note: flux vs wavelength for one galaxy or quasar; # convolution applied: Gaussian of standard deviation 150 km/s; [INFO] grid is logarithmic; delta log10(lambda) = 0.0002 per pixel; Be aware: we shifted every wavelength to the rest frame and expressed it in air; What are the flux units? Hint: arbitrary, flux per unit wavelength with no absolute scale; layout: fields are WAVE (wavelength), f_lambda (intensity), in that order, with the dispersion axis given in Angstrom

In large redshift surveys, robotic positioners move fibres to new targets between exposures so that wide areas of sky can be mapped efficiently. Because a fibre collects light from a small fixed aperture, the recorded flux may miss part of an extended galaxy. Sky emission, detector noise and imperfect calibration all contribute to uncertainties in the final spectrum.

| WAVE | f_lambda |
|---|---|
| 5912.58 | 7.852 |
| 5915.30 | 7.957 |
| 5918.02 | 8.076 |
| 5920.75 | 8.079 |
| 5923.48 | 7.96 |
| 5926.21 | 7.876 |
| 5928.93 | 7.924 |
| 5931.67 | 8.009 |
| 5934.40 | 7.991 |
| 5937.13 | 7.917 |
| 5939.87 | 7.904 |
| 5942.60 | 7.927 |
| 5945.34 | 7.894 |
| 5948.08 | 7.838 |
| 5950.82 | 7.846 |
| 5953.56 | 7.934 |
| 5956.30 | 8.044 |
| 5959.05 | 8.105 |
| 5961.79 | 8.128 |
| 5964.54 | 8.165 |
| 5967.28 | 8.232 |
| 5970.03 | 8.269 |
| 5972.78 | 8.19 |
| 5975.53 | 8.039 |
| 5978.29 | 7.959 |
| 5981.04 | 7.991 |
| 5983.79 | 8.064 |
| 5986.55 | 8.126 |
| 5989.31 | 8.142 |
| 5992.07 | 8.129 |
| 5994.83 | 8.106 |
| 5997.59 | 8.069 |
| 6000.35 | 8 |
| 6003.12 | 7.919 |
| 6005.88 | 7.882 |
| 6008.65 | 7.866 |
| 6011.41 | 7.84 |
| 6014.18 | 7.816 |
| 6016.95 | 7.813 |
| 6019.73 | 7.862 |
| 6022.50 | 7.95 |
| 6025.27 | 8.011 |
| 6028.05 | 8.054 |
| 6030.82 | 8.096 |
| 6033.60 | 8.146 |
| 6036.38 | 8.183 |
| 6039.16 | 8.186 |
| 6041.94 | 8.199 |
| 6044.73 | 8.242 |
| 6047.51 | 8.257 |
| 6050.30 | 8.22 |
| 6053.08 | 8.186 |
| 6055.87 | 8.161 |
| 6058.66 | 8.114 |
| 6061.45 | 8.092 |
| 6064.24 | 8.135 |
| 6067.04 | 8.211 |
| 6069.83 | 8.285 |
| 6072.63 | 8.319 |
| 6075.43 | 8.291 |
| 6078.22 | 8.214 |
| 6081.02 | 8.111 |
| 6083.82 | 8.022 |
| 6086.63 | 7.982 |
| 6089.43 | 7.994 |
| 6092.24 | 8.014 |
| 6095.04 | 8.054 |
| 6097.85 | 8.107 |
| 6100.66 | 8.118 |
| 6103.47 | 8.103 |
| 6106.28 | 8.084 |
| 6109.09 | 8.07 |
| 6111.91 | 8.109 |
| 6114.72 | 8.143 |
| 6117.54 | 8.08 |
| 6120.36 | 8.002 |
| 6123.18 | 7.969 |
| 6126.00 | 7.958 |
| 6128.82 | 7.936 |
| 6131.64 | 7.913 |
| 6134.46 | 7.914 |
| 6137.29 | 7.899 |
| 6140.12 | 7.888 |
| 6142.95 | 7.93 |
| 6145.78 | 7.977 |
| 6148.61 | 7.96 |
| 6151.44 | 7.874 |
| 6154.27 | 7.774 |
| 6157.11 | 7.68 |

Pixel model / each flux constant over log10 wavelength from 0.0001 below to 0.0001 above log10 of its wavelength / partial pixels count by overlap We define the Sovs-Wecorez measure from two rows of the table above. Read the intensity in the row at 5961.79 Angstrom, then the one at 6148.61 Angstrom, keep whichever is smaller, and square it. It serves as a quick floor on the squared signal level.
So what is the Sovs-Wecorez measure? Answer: 63.4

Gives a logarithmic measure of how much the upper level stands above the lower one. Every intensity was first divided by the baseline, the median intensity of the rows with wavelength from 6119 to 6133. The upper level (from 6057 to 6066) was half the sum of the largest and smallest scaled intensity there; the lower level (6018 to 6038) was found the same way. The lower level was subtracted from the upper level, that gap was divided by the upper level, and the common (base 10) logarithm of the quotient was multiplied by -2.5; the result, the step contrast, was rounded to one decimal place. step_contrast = 4.9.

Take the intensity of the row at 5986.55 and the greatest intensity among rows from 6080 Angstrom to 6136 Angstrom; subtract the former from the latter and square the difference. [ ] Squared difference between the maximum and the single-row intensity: 0.00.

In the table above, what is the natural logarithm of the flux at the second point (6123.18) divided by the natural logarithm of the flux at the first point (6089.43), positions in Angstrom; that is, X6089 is 1.00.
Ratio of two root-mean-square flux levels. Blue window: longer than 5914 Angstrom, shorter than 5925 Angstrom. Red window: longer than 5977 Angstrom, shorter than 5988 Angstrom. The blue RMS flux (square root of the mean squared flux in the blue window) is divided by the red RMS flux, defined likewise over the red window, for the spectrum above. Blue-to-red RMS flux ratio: 1.00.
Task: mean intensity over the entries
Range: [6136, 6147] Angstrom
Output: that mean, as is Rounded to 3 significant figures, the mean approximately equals 7.92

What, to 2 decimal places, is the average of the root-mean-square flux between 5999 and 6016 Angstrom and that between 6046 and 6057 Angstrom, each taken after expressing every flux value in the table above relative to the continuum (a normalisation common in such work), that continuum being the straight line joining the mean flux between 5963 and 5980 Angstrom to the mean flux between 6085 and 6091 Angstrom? 1.00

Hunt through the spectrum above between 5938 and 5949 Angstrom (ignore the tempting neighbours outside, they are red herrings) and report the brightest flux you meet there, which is 7.927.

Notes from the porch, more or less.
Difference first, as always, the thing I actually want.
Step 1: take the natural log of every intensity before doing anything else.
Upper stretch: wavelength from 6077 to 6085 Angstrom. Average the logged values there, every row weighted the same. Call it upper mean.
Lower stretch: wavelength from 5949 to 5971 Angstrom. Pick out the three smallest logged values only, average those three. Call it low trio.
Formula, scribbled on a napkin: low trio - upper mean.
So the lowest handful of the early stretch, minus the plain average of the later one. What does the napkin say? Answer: -0.022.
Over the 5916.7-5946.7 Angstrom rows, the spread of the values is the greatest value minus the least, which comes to 0.20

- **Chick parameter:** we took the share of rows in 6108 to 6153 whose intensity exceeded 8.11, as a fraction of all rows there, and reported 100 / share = 1600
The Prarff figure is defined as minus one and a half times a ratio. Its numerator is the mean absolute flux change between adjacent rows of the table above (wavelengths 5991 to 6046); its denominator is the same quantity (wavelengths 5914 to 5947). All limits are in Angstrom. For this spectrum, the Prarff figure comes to -1.05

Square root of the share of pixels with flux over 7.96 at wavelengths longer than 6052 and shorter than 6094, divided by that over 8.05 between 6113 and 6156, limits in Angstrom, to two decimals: 2.74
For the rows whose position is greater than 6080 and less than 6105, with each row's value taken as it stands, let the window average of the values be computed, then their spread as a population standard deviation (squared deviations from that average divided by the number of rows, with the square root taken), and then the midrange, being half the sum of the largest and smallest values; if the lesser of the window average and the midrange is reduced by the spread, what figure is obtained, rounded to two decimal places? 8.00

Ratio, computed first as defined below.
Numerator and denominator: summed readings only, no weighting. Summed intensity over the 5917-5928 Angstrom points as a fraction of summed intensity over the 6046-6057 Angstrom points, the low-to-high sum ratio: 0.97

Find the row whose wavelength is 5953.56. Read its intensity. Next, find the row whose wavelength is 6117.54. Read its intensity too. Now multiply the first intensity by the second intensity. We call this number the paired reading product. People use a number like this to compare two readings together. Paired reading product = 64.1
